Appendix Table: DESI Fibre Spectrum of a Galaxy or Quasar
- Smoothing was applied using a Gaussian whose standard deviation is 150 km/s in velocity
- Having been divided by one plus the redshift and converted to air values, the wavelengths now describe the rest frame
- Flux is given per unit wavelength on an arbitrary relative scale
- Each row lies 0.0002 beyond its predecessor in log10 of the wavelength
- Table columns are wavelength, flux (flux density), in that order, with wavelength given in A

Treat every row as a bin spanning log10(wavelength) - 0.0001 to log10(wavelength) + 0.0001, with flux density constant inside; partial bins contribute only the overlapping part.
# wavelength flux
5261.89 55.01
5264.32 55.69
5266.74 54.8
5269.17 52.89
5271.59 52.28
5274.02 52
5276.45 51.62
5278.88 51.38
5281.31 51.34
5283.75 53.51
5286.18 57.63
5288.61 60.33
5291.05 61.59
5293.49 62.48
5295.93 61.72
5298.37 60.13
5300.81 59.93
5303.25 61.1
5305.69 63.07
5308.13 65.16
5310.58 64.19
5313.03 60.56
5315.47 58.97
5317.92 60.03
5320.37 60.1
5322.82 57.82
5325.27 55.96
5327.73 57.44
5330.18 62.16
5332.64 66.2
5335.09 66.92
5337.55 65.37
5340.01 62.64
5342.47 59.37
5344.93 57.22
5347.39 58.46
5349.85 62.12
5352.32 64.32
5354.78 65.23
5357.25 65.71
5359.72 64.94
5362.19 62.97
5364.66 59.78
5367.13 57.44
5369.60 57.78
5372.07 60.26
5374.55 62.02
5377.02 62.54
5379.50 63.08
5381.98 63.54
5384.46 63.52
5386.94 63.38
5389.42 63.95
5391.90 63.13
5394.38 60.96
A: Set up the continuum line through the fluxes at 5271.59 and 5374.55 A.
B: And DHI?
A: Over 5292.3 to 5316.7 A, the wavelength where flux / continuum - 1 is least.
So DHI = 5315.47 A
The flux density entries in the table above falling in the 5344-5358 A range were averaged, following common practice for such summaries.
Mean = 62.2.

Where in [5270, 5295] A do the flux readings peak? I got 5293.49 A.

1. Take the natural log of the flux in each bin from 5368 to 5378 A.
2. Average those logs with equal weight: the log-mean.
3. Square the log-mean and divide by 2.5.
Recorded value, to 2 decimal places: 6.74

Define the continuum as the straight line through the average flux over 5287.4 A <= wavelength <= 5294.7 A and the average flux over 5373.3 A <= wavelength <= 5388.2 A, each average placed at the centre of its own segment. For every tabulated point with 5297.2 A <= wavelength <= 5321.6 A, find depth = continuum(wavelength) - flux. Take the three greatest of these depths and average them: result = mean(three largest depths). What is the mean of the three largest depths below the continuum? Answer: 2.2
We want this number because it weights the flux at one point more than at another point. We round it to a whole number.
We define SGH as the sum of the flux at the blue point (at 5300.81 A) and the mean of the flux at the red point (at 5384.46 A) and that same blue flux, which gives 122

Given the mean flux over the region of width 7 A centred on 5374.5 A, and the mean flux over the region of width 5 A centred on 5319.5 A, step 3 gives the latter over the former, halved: 0.49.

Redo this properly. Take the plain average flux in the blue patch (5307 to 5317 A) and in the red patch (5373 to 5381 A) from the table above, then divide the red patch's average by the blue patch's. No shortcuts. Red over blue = 1.01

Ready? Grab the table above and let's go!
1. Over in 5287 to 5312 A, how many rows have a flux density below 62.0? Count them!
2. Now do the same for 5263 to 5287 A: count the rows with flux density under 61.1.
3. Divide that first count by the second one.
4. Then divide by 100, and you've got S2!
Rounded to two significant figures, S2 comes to 0.0060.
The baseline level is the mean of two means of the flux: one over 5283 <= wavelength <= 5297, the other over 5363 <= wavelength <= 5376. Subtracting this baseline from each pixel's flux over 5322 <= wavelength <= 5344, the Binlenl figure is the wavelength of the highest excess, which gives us 5335.09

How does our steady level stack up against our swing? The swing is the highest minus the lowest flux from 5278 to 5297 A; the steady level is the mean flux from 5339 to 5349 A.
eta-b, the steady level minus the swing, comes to 48.3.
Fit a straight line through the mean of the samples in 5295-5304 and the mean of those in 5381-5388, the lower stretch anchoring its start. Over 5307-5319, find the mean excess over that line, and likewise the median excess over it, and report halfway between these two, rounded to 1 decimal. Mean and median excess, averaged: 0.0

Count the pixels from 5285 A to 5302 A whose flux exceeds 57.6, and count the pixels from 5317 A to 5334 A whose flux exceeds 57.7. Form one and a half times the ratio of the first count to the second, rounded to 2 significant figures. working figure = 2.1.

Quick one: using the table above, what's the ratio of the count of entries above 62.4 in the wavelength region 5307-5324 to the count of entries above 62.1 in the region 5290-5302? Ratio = 2.0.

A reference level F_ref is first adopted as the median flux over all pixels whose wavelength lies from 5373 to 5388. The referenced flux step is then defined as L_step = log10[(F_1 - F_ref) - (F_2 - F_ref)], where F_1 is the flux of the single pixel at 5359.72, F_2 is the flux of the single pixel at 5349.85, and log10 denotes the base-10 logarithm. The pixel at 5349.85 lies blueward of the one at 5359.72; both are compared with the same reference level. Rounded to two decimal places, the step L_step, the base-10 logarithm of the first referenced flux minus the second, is 0.45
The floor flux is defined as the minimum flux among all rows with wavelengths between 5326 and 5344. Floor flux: 57.44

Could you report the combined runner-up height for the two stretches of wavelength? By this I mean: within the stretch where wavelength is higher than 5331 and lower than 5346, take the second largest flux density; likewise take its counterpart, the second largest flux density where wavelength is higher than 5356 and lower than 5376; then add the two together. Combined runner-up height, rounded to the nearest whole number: 131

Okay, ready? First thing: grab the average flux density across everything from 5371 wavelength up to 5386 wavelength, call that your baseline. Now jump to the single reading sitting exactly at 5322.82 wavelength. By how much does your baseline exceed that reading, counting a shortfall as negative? 4.7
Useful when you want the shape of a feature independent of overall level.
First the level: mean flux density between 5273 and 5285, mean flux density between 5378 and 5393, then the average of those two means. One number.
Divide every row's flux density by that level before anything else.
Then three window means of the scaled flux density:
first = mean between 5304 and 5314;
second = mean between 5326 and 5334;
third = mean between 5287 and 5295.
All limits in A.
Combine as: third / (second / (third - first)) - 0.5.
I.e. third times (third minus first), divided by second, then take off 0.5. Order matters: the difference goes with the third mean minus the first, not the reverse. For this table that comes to -0.53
